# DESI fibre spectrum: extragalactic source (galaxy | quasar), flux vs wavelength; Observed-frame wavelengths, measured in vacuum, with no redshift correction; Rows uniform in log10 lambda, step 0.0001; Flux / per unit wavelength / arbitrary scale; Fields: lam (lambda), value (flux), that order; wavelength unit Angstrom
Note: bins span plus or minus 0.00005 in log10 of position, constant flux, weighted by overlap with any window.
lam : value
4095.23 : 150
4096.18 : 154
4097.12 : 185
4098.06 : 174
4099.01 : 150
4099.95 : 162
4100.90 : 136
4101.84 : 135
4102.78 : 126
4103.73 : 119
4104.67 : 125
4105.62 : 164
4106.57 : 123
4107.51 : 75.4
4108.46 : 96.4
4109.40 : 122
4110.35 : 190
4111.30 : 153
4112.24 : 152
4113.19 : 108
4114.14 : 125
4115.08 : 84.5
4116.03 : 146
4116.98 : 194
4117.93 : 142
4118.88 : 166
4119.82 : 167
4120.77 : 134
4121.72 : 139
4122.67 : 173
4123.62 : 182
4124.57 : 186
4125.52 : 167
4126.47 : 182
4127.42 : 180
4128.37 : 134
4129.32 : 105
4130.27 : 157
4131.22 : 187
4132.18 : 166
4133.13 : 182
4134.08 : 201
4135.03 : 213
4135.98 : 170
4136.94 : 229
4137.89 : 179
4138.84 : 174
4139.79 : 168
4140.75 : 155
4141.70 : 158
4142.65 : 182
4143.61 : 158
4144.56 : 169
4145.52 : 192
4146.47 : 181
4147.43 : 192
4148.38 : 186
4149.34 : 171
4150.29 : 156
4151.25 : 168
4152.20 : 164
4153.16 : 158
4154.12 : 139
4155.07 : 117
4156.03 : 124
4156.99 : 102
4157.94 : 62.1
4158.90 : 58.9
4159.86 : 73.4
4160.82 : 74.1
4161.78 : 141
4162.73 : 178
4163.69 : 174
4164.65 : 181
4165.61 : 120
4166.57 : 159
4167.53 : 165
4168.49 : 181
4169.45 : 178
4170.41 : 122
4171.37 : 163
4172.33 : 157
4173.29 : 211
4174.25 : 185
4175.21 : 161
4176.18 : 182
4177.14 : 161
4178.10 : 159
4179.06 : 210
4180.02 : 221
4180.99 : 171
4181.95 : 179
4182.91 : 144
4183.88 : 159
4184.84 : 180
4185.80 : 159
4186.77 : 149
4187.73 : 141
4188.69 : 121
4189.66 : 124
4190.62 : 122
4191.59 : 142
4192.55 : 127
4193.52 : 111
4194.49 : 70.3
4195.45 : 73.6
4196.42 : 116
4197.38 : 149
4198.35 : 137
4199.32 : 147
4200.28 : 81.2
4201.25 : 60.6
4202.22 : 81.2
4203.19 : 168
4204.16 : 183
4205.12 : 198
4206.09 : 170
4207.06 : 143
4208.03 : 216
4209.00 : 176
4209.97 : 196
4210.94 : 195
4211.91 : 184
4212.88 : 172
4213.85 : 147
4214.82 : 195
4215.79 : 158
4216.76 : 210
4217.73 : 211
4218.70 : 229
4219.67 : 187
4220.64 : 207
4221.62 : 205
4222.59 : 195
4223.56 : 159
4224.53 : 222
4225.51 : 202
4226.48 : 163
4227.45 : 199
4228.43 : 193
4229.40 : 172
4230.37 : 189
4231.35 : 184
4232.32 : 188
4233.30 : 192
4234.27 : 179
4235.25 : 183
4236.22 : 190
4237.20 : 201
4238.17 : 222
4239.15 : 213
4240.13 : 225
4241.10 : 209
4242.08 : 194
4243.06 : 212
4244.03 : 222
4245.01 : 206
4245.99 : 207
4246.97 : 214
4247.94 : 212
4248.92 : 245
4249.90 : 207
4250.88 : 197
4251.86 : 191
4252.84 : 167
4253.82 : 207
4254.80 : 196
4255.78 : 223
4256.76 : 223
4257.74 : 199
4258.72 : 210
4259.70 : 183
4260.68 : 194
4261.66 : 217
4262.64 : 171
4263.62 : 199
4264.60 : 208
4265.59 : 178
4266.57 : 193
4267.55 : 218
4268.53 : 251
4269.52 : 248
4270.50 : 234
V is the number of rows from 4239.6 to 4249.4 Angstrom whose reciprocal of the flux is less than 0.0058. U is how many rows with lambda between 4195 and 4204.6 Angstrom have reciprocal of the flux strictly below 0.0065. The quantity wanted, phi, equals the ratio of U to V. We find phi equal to 0.2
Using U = 2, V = 10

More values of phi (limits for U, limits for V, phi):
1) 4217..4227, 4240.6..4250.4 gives 1.0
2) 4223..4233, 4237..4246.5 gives 1.0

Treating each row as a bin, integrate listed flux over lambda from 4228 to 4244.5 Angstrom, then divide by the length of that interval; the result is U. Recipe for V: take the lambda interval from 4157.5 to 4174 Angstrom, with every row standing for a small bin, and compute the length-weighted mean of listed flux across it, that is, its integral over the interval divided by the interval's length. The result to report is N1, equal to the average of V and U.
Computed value 170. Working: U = 198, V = 142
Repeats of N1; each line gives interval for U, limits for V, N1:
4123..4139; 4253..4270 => 191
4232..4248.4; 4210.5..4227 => 197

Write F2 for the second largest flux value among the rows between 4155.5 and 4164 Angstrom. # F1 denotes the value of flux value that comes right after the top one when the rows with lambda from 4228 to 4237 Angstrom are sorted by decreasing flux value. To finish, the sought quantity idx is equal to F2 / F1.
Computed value 0.91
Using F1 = 192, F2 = 174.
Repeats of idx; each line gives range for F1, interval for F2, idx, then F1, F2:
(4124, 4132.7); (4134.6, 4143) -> 1.15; 186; 213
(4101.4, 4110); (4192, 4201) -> 1.09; 135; 147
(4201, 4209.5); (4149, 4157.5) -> 0.85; 198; 168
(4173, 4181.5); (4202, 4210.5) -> 0.94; 211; 198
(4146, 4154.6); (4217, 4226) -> 1.19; 186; 222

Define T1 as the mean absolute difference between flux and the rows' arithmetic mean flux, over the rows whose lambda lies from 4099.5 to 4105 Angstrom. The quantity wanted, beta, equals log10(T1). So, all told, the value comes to 1.02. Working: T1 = 10.5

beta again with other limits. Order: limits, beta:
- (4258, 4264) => 1.11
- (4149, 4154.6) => 0.92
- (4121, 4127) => 1.09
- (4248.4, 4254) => 1.24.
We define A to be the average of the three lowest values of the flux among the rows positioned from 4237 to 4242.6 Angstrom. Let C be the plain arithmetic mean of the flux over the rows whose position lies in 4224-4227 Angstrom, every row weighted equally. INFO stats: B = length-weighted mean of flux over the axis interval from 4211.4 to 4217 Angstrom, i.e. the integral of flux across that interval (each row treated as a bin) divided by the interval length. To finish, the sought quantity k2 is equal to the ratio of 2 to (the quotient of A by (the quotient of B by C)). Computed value 0.0090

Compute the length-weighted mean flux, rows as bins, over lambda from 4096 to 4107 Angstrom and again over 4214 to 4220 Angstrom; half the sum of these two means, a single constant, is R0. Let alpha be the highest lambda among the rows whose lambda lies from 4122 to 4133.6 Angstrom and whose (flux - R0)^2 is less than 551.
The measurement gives 4133.13 Angstrom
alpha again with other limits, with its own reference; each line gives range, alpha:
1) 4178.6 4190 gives 4186.77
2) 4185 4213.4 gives 4212.88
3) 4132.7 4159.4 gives 4153.16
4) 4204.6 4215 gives 4212.88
